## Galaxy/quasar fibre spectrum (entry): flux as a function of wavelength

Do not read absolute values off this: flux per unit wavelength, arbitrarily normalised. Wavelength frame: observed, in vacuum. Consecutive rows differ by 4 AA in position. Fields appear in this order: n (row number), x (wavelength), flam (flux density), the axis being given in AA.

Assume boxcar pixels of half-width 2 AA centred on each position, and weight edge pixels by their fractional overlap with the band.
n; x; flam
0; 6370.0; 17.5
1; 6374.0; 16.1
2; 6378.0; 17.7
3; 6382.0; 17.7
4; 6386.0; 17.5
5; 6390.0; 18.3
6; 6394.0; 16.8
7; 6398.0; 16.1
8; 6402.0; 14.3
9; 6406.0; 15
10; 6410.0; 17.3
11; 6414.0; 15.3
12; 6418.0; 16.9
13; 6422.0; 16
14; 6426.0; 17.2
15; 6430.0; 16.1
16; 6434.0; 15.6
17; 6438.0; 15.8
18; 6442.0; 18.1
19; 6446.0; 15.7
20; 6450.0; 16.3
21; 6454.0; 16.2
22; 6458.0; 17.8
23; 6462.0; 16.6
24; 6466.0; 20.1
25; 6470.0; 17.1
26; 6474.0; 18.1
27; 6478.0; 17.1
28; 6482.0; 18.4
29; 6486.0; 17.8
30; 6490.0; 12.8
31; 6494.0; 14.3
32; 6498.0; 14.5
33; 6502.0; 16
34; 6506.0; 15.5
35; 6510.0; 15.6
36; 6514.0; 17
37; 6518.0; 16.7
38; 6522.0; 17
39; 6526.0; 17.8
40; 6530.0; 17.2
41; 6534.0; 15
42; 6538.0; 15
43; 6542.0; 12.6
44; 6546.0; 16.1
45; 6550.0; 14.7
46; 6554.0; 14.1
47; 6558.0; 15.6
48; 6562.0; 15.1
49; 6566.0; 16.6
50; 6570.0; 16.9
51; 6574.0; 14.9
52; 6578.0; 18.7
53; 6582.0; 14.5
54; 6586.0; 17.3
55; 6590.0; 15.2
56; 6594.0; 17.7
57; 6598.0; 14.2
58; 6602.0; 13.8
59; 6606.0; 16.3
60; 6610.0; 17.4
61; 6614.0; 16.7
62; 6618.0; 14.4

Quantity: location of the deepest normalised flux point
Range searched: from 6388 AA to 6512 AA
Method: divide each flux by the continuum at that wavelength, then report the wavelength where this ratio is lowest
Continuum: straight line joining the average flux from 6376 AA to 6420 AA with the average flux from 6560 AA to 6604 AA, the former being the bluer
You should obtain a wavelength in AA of 6490.0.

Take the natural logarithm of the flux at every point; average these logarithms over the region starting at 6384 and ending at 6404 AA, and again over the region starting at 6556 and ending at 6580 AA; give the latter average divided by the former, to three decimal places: 0.994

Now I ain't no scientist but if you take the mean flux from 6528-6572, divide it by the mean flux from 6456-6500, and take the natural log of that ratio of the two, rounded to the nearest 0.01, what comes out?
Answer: -0.09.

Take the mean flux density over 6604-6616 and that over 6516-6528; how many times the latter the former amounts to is 0.98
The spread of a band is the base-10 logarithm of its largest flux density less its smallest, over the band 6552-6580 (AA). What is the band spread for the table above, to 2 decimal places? 0.66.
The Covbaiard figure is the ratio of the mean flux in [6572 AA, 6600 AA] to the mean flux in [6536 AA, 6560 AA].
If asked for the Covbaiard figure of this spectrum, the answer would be 1.09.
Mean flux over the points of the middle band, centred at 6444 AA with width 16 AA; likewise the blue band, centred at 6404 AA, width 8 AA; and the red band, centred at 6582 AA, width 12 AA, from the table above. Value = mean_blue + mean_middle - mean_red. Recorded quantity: 14.3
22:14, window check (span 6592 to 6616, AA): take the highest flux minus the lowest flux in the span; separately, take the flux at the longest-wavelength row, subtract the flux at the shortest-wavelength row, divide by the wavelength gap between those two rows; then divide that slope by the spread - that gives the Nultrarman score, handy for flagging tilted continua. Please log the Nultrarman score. -0.01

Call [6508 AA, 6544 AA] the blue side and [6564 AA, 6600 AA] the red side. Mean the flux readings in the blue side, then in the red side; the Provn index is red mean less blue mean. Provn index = 0.2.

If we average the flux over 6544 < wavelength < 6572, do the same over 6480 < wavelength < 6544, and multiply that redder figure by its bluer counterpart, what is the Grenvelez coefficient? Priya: 247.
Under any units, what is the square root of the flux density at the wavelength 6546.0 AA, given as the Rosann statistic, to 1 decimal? 4.0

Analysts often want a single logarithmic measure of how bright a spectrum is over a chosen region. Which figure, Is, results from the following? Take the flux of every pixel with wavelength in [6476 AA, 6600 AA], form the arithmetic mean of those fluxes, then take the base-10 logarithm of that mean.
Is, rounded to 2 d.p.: 1.20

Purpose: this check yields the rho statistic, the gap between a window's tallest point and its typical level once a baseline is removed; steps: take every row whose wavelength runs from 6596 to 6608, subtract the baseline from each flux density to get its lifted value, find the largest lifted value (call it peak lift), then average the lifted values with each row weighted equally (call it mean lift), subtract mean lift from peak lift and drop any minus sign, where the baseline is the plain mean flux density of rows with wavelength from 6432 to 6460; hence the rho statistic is 1.53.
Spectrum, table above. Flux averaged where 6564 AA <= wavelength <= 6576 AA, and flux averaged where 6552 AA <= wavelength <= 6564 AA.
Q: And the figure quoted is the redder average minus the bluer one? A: 1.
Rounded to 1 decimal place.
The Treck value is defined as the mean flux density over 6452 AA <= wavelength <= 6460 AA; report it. 17.0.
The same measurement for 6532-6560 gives 14.7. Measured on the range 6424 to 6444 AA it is 16.6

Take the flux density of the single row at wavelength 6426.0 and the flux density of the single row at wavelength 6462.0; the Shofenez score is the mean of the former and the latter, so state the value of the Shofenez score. 16.9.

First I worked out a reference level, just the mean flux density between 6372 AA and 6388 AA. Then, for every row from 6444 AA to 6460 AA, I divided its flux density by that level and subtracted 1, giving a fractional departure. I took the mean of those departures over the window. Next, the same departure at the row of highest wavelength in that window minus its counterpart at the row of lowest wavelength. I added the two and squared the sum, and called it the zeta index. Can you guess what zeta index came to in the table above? 0.0061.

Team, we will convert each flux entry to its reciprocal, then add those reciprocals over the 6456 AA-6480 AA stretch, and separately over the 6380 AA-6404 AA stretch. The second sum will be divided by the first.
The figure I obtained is 1.06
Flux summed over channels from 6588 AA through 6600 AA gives 47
